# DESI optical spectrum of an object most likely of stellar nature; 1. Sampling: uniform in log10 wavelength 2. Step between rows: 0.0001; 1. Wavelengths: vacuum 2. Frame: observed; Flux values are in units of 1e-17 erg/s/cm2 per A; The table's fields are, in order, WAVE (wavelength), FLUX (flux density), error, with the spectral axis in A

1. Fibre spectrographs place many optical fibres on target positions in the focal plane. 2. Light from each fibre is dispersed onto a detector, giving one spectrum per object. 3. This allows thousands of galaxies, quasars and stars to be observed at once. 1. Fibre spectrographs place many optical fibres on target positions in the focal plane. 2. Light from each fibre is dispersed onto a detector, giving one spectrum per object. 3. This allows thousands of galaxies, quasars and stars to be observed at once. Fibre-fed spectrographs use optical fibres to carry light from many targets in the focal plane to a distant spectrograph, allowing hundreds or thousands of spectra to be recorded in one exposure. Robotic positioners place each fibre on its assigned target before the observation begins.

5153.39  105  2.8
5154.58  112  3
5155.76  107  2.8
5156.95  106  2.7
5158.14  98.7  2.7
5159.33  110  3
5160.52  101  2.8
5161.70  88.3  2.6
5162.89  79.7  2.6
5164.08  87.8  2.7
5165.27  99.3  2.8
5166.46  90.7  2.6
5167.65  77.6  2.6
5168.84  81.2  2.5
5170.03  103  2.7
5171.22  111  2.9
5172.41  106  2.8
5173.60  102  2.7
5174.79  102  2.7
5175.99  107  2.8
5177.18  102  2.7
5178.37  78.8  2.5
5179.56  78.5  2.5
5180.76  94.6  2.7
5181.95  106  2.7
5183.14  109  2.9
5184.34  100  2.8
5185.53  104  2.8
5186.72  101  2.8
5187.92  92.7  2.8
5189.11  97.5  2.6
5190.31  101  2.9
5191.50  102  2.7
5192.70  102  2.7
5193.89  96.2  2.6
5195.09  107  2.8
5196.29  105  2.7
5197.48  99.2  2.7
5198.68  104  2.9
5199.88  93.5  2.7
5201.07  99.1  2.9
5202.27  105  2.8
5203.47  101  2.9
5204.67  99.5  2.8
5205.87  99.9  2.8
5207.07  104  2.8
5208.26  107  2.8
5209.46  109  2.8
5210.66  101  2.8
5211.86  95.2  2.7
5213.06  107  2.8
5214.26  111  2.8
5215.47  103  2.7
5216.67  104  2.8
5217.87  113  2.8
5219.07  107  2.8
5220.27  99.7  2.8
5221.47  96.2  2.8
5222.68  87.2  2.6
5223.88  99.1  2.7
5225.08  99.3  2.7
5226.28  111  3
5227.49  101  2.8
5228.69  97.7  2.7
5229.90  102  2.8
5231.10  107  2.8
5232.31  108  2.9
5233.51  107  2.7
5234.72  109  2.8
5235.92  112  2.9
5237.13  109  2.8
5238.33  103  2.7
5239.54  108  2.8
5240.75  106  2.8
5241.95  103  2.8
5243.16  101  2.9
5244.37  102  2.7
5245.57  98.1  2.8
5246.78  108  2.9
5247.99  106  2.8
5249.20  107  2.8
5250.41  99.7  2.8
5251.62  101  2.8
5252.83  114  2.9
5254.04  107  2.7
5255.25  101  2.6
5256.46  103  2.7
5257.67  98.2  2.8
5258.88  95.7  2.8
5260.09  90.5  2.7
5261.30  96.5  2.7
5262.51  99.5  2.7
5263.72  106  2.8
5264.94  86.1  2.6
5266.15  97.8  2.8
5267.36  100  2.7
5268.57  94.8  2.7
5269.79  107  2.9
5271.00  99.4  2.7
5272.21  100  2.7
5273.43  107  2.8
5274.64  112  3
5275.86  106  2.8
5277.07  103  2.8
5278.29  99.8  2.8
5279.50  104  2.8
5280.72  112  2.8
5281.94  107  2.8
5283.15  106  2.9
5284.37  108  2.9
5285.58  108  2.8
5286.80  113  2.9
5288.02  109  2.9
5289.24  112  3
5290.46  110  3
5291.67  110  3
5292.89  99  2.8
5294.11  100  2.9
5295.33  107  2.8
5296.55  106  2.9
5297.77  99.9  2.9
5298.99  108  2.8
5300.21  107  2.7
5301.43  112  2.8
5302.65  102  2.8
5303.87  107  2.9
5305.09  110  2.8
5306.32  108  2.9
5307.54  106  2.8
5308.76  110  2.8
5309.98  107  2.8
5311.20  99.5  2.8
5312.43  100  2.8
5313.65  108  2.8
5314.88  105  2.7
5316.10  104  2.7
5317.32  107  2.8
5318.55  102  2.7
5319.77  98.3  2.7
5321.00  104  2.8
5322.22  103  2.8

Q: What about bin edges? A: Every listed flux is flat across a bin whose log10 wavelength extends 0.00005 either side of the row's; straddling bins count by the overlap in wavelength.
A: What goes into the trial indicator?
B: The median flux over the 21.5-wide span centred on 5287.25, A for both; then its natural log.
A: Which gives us 4.67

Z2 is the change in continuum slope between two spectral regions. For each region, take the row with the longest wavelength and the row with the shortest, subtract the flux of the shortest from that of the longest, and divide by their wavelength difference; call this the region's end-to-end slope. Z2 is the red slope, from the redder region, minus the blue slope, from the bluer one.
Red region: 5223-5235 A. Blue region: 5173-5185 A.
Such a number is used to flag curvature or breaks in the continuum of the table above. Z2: 1.1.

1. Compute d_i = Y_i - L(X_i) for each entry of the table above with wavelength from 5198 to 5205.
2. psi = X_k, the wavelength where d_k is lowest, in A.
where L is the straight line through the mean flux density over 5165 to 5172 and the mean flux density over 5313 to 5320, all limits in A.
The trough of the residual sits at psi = 5199.88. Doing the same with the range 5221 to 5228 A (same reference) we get 5222.68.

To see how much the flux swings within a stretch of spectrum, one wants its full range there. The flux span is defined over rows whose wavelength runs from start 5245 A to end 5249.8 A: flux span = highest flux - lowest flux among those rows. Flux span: 10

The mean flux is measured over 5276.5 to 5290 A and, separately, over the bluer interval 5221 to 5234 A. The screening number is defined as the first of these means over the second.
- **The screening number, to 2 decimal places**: 1.06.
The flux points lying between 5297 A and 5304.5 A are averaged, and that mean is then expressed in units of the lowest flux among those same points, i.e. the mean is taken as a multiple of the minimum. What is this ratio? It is 1.06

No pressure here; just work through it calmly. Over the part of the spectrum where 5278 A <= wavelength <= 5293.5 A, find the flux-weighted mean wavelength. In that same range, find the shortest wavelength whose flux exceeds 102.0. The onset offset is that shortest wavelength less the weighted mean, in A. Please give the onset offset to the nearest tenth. -6.1 A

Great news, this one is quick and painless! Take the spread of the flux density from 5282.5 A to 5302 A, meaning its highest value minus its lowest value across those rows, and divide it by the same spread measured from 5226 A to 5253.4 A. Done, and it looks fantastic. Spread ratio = 0.86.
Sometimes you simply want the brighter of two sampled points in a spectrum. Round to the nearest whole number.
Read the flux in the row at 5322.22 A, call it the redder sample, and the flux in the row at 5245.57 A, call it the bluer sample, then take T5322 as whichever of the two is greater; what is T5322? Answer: 103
